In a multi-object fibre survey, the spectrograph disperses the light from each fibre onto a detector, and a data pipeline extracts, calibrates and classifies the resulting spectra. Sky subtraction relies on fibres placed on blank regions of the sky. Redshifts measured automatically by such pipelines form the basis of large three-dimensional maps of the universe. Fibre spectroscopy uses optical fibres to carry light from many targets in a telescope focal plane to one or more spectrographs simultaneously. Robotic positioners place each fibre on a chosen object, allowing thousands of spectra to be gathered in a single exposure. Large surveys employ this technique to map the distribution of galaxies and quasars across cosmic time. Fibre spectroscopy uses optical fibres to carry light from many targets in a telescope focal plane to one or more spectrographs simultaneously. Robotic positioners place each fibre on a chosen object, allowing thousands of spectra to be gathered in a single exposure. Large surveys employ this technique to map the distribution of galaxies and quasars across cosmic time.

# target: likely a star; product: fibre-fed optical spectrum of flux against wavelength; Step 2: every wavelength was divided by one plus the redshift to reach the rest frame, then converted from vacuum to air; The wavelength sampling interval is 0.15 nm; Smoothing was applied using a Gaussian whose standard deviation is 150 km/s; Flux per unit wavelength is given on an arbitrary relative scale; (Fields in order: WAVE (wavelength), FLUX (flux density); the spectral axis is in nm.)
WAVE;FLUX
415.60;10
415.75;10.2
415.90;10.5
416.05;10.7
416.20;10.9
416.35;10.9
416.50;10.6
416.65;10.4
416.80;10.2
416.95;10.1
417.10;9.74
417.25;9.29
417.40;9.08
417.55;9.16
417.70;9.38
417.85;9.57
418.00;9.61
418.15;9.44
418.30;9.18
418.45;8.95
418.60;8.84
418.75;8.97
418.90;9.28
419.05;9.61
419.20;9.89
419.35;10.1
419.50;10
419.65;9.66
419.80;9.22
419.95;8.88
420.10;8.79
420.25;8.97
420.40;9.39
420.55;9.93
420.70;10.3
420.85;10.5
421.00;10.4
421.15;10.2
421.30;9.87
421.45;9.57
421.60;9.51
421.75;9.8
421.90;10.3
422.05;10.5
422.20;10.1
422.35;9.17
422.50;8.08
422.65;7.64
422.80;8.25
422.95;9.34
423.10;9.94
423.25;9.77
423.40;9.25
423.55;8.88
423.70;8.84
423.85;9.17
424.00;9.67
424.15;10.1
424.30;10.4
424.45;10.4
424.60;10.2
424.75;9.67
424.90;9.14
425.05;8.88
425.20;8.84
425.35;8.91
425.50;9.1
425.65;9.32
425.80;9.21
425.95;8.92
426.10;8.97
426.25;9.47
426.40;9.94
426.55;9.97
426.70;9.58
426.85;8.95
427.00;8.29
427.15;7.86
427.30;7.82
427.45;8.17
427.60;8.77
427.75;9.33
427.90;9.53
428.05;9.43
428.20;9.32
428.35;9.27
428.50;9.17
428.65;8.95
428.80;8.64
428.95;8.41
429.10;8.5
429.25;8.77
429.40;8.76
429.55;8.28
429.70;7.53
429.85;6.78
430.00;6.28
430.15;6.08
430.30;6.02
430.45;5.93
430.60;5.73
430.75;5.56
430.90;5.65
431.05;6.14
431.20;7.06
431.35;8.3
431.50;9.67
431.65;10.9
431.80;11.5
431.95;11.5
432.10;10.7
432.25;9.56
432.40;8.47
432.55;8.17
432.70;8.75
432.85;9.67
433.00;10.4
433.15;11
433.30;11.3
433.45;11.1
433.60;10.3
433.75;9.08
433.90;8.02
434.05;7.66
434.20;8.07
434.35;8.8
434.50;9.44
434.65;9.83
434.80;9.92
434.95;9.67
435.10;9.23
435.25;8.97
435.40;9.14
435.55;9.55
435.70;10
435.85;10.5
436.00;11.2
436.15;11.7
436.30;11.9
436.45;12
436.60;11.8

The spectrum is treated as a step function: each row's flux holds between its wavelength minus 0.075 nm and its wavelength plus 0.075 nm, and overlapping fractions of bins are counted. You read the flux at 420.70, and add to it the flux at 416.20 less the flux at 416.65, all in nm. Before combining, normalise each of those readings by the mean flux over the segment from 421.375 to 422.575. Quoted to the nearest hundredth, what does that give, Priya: 1.12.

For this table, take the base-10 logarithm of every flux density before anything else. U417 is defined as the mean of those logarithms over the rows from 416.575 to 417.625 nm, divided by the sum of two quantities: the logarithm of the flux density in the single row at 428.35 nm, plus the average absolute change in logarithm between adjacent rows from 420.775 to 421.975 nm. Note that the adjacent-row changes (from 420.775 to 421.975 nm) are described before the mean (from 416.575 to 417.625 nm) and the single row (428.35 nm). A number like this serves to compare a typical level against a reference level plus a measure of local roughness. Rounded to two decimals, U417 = 1.01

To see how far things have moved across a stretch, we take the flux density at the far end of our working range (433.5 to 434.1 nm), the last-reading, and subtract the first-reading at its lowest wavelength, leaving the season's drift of -2.6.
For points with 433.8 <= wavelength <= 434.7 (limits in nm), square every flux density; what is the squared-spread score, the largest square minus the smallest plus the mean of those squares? 113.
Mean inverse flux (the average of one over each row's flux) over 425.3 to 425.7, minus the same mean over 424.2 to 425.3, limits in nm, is 0.006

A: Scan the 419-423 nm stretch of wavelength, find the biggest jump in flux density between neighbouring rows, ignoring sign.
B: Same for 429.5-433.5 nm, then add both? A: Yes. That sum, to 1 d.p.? 2.5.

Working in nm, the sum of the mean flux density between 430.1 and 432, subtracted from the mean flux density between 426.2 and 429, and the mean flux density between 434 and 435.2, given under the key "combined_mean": 10.4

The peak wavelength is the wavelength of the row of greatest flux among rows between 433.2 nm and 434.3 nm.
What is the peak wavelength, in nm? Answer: 433.30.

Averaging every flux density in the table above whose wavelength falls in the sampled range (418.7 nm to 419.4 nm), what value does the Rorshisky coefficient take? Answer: 9.6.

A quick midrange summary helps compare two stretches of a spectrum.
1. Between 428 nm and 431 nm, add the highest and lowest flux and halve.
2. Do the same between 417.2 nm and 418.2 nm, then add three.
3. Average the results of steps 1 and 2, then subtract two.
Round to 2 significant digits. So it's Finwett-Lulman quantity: 7.9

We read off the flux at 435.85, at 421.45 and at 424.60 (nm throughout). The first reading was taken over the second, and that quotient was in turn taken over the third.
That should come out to 0.108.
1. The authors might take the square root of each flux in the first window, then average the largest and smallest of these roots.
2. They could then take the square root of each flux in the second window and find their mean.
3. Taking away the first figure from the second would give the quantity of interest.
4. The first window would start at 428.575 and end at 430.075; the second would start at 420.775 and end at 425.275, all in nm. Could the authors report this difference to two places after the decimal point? 0.34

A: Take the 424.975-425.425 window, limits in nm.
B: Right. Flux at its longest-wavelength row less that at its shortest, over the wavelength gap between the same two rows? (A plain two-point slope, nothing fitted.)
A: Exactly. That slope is 0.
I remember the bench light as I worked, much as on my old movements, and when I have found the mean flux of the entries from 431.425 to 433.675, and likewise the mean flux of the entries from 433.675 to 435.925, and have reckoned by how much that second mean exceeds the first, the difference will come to -1.0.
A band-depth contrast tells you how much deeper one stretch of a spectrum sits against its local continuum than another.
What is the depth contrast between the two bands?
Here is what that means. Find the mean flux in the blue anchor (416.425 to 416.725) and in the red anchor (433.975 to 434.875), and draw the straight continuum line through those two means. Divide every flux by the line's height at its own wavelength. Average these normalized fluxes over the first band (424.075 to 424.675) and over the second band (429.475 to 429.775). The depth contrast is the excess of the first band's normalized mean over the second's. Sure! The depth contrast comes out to 0.20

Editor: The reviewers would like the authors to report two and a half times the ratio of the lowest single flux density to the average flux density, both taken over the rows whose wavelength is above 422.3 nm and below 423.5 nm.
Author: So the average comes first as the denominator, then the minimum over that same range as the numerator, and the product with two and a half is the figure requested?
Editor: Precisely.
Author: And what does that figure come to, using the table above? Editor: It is 2.14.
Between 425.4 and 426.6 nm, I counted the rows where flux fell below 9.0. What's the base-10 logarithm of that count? 0.3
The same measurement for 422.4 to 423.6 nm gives 0.6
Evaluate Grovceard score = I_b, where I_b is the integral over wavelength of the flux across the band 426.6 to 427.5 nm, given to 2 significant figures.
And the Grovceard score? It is 7.6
